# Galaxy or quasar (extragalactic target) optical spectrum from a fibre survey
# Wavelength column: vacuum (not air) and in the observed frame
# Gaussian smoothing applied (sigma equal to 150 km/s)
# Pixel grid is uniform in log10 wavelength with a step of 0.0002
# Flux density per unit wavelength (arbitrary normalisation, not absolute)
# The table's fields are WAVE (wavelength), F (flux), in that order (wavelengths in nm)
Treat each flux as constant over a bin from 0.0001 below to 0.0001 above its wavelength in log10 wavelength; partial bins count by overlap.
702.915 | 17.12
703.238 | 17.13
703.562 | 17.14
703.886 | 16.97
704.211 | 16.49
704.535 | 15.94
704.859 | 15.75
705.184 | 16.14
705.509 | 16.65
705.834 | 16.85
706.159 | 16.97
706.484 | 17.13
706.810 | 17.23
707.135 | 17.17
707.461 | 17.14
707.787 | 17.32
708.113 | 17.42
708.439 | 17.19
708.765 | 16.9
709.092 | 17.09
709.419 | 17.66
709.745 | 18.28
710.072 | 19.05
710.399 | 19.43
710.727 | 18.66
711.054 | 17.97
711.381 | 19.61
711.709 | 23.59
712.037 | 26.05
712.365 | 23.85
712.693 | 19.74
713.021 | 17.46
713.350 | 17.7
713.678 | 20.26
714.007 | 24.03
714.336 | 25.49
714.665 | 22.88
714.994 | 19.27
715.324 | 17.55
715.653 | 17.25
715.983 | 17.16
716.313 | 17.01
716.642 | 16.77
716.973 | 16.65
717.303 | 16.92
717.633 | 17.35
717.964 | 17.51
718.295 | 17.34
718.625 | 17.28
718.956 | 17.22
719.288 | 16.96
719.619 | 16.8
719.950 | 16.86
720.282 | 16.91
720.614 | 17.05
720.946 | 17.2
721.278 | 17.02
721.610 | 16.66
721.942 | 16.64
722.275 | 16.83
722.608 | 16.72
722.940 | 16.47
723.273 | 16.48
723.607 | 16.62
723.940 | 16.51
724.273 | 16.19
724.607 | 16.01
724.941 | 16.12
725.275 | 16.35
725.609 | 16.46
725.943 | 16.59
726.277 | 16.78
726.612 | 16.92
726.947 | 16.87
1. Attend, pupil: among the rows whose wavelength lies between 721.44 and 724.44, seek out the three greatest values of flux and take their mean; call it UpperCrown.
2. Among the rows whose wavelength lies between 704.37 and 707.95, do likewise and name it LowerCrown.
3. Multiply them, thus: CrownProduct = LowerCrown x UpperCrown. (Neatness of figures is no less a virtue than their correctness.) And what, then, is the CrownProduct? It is 289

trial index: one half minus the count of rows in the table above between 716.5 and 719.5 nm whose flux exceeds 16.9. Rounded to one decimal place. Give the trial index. -6.5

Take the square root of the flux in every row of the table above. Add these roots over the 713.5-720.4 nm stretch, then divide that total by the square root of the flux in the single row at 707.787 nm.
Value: 21.6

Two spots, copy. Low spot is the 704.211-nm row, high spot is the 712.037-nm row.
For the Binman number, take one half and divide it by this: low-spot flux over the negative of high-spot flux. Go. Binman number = -0.79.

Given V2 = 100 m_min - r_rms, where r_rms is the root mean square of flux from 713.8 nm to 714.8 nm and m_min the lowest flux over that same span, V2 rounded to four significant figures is 2264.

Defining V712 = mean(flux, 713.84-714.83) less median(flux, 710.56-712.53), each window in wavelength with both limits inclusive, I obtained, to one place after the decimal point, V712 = 2.5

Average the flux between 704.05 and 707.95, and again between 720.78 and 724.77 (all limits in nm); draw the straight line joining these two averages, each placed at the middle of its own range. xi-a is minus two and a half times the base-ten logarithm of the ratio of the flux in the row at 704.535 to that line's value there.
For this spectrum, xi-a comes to 0.053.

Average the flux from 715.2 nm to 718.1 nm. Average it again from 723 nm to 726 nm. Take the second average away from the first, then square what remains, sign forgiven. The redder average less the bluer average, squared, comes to 0.58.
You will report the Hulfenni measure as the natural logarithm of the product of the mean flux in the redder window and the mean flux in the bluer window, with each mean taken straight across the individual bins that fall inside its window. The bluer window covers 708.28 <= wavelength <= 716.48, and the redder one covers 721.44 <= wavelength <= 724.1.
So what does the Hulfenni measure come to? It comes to 5.79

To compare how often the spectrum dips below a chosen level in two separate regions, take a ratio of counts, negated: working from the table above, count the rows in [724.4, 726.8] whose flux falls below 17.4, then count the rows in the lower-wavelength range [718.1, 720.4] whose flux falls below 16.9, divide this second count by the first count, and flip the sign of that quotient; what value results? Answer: -0.29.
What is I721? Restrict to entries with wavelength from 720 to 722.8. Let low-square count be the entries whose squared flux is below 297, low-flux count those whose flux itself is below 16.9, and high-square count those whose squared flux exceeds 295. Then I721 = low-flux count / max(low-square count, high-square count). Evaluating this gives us 0.50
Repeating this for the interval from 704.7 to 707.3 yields 0.50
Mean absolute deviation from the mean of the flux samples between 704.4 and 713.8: 1.7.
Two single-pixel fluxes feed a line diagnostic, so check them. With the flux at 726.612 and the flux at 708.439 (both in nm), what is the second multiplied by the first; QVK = 291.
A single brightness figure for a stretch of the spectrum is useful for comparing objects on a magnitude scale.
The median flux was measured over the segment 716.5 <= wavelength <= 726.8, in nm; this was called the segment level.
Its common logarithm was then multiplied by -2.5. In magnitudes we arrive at -3.06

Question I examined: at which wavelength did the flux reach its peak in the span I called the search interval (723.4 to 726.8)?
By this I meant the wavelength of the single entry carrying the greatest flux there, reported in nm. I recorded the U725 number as 726.612 nm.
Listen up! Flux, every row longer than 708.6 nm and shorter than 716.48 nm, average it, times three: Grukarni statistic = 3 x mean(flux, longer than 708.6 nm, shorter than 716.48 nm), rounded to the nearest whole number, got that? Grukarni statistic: 59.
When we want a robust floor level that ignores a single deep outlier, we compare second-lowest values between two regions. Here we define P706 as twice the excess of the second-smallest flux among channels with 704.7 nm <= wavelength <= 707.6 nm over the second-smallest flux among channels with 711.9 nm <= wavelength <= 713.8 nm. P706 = -3.1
